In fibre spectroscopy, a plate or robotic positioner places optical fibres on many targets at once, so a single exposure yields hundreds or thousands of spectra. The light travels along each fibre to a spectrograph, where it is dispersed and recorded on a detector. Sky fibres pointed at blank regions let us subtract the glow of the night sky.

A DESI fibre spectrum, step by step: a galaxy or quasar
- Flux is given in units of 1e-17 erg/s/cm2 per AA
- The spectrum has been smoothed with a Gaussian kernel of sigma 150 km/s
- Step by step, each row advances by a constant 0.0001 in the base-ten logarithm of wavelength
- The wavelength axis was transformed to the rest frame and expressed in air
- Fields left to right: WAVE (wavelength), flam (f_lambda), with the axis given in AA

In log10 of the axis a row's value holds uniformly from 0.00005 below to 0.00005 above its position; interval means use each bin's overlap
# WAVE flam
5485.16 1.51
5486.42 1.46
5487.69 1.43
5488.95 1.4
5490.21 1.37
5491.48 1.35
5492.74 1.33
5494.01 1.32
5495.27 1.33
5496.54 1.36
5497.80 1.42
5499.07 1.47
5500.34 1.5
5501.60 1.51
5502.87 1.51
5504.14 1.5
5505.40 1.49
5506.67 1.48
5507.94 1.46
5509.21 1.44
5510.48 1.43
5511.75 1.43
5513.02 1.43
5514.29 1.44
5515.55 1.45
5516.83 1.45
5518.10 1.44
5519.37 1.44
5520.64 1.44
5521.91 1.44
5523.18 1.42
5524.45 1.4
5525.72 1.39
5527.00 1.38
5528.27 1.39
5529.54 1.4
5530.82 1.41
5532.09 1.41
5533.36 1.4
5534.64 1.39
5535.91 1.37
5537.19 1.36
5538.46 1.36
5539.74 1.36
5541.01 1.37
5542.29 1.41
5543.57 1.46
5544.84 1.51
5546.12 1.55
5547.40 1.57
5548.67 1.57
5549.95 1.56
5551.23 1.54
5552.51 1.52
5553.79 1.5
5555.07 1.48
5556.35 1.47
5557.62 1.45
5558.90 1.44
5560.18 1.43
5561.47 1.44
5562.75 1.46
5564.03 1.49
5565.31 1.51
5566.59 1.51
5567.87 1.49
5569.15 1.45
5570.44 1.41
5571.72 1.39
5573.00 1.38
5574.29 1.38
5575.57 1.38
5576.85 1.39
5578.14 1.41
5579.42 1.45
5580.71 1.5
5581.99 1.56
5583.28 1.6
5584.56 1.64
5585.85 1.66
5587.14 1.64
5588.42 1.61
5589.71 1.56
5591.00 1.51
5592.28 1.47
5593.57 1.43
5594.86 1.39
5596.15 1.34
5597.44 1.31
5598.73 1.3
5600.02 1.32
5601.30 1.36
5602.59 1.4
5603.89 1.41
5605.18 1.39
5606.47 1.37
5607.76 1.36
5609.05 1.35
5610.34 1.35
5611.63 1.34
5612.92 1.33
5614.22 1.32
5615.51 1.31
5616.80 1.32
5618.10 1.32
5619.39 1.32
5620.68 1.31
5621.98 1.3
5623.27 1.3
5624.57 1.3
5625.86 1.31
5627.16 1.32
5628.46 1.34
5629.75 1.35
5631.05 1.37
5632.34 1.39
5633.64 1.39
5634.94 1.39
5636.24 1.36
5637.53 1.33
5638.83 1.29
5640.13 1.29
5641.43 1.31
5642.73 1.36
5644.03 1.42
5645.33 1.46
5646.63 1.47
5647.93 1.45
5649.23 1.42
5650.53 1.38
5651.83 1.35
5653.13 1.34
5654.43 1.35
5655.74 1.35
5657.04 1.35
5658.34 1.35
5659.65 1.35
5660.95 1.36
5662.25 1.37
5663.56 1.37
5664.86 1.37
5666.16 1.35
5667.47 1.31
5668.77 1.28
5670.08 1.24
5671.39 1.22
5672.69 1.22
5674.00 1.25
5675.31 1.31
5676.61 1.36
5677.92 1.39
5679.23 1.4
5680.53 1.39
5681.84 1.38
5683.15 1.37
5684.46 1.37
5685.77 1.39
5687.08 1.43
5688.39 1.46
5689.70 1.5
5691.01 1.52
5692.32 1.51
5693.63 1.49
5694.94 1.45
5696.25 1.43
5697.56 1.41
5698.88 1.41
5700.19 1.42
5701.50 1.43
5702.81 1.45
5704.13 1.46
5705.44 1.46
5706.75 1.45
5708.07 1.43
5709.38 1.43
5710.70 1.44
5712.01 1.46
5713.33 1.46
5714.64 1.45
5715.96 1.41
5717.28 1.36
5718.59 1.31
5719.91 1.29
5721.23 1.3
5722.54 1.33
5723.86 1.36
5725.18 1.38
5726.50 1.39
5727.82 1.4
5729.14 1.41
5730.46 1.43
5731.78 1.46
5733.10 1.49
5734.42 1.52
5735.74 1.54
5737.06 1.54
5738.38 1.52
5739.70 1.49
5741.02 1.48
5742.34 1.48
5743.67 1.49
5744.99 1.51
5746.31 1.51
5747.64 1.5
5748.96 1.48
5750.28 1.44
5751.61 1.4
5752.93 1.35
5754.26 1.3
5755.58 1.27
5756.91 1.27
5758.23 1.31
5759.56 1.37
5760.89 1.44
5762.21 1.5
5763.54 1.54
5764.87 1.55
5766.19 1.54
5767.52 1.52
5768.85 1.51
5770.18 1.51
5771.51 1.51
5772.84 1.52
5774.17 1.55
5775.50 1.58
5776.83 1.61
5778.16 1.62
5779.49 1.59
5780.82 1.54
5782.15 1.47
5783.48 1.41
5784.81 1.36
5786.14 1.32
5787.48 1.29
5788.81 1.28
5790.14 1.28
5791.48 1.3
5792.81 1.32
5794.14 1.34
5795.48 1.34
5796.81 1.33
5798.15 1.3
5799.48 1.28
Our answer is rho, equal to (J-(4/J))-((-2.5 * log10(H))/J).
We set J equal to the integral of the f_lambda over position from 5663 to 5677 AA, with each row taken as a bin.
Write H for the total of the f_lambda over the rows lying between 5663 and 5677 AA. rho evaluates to 18.1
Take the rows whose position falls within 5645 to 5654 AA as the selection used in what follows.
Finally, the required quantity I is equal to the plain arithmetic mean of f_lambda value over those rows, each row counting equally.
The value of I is 1.41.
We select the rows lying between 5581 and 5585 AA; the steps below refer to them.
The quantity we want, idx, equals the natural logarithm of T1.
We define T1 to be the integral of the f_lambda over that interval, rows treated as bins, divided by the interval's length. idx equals 0.46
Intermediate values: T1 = 1.59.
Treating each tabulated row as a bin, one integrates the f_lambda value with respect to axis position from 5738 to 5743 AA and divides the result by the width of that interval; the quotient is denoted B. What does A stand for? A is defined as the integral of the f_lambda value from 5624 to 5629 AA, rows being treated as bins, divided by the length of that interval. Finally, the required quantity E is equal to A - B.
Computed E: -0.18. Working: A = 1.32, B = 1.49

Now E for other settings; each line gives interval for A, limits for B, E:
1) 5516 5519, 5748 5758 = 0.08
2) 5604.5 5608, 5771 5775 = -0.15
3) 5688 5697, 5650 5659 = 0.13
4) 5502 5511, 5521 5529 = 0.07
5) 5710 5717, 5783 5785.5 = 0.05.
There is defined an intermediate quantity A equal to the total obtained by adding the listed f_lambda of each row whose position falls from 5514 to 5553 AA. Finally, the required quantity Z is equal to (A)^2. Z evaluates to 1989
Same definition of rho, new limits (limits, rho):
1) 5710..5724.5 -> 19.9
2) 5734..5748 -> 21.1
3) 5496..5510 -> 20.5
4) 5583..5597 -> 21.3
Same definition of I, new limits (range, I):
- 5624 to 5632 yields 1.33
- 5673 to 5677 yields 1.31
